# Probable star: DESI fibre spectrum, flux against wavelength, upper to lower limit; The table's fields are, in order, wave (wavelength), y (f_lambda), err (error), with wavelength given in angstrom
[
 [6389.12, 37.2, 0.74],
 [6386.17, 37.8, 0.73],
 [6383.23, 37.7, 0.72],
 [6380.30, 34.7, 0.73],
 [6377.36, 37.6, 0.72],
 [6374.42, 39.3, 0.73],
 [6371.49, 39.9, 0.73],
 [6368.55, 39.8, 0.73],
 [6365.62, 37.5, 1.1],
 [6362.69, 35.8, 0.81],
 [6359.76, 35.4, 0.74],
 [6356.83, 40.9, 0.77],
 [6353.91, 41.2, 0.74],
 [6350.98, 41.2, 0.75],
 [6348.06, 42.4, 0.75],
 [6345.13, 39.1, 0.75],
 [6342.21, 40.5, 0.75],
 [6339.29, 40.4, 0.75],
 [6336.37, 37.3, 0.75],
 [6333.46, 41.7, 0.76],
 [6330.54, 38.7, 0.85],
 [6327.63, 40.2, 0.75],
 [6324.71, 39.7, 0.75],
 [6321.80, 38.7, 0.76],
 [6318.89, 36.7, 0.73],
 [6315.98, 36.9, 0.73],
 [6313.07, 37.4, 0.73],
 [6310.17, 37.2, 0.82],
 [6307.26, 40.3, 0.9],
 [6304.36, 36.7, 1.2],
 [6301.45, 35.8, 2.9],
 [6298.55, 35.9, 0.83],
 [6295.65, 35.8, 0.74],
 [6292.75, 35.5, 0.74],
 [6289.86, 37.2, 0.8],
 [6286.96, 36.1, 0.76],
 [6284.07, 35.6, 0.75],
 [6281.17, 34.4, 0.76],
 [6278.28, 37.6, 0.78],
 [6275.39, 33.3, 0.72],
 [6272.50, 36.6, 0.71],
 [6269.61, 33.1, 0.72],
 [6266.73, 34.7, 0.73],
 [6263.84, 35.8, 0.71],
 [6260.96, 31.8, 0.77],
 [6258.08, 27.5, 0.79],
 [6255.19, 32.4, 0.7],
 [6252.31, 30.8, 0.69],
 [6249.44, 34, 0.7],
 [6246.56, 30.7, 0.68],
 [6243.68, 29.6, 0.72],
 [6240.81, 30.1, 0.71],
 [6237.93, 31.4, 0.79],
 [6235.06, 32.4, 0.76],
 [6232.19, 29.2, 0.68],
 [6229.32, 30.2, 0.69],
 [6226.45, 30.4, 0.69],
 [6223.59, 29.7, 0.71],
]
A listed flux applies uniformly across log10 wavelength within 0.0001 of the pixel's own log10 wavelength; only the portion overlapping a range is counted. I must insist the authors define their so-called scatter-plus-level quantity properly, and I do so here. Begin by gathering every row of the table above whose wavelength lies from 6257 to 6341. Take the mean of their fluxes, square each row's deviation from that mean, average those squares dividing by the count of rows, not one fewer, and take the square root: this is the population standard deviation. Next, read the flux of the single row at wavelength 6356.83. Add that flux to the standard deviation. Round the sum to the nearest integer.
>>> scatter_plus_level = 44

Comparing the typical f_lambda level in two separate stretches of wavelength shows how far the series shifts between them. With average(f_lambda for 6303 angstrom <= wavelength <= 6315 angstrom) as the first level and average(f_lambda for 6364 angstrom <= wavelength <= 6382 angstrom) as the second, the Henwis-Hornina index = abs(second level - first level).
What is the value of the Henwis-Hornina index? 0.2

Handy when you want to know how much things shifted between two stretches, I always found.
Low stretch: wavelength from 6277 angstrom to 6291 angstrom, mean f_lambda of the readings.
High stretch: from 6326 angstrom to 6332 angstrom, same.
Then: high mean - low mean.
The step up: 3.3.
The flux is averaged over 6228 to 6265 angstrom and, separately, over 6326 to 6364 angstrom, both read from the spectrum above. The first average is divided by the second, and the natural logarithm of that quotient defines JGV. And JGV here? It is -0.24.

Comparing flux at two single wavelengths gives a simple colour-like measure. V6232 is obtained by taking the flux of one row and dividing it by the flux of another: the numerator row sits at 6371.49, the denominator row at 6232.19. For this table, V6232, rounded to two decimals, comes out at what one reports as 1.37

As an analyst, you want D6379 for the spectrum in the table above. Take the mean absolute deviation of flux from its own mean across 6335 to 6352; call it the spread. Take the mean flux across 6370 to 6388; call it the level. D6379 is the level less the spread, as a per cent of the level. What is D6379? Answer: 96.6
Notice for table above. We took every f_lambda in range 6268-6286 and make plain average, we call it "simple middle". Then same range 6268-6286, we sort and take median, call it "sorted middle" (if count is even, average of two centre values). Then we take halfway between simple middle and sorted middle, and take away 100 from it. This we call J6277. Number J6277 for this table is -65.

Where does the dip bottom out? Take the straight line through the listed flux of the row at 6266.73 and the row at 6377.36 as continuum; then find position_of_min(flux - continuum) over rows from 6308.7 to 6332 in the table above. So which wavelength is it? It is 6318.89 angstrom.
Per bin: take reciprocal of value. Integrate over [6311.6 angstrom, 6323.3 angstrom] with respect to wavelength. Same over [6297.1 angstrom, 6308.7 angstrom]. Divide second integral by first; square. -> 1.0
